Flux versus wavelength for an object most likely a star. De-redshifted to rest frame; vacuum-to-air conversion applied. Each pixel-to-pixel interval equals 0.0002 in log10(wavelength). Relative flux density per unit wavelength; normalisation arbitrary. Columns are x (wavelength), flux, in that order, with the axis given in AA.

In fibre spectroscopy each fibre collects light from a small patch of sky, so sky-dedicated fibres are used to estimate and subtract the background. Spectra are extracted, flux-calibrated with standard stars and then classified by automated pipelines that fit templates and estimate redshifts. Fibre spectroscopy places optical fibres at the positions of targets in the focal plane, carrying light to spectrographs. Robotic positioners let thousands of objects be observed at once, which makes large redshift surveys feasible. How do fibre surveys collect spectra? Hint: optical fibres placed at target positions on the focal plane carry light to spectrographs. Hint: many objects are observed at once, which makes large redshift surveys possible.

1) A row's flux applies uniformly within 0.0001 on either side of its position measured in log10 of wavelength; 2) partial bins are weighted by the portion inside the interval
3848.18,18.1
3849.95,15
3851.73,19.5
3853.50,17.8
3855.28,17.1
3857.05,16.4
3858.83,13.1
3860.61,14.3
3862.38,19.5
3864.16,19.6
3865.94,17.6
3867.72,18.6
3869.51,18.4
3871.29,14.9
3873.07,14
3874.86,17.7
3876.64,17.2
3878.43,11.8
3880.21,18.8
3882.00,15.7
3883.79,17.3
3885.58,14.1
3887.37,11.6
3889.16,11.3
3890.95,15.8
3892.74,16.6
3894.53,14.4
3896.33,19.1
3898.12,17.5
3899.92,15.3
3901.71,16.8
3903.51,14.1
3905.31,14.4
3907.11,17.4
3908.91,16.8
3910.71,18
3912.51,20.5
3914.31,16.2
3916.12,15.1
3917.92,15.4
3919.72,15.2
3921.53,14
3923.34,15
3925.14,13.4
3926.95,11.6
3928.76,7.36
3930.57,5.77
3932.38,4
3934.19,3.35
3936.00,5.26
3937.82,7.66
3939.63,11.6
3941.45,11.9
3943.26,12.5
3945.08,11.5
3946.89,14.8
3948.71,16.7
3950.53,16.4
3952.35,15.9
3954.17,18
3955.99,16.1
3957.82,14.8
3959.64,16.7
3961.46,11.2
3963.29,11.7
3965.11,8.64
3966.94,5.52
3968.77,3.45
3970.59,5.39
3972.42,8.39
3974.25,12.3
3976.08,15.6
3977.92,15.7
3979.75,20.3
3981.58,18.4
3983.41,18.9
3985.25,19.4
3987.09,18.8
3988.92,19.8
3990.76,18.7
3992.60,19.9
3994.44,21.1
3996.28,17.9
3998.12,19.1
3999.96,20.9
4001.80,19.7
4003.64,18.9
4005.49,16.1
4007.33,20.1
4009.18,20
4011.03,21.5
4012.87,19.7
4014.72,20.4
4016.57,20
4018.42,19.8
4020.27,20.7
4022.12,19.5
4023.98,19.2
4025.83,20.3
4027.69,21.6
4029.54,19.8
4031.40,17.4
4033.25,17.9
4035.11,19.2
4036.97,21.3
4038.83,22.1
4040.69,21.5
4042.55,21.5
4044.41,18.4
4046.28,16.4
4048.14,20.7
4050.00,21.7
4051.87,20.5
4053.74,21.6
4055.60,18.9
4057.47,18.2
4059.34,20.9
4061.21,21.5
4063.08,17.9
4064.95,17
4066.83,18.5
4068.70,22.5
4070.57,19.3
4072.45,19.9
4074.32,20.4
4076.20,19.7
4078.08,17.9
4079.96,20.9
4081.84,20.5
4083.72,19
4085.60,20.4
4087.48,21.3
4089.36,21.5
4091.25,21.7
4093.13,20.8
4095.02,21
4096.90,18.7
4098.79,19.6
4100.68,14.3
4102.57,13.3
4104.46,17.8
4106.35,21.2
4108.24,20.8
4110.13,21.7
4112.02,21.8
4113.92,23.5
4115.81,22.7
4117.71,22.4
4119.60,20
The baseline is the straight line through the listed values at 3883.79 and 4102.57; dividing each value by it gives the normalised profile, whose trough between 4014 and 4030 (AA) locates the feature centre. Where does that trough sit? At 4023.98 AA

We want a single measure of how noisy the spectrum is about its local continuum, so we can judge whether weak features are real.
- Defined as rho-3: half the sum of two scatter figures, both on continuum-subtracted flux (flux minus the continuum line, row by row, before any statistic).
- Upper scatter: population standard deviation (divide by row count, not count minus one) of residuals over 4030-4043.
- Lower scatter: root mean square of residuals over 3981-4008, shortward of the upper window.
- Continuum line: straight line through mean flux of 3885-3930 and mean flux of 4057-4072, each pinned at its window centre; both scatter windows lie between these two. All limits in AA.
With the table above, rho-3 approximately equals 1.9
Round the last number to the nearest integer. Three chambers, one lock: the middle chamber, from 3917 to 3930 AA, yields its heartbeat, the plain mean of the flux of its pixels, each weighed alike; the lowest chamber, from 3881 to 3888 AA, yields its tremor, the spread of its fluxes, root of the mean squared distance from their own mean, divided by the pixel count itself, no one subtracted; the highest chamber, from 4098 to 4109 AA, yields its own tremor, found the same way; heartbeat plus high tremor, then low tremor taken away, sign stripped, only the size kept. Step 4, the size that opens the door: 14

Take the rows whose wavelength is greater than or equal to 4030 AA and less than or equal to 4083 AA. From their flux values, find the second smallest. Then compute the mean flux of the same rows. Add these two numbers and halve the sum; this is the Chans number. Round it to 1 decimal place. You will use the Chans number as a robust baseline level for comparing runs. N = 18.4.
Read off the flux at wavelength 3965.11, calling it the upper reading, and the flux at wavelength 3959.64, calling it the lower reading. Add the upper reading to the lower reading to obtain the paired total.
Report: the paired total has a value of 25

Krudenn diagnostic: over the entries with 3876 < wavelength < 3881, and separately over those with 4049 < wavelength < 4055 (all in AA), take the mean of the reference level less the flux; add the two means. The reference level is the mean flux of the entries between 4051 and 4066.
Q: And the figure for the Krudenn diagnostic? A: 2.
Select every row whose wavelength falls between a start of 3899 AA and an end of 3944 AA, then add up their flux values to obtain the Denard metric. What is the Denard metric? 319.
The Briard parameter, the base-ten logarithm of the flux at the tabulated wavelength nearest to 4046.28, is 1.21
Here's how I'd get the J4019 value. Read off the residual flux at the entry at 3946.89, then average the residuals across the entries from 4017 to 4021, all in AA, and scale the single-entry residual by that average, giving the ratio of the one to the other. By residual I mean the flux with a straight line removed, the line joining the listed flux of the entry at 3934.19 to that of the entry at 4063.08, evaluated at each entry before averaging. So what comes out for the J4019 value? 1.4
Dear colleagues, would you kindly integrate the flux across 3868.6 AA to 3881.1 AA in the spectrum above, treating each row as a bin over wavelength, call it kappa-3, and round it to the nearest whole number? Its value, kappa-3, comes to 201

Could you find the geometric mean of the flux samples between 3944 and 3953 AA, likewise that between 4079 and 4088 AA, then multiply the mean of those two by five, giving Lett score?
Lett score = 88.3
